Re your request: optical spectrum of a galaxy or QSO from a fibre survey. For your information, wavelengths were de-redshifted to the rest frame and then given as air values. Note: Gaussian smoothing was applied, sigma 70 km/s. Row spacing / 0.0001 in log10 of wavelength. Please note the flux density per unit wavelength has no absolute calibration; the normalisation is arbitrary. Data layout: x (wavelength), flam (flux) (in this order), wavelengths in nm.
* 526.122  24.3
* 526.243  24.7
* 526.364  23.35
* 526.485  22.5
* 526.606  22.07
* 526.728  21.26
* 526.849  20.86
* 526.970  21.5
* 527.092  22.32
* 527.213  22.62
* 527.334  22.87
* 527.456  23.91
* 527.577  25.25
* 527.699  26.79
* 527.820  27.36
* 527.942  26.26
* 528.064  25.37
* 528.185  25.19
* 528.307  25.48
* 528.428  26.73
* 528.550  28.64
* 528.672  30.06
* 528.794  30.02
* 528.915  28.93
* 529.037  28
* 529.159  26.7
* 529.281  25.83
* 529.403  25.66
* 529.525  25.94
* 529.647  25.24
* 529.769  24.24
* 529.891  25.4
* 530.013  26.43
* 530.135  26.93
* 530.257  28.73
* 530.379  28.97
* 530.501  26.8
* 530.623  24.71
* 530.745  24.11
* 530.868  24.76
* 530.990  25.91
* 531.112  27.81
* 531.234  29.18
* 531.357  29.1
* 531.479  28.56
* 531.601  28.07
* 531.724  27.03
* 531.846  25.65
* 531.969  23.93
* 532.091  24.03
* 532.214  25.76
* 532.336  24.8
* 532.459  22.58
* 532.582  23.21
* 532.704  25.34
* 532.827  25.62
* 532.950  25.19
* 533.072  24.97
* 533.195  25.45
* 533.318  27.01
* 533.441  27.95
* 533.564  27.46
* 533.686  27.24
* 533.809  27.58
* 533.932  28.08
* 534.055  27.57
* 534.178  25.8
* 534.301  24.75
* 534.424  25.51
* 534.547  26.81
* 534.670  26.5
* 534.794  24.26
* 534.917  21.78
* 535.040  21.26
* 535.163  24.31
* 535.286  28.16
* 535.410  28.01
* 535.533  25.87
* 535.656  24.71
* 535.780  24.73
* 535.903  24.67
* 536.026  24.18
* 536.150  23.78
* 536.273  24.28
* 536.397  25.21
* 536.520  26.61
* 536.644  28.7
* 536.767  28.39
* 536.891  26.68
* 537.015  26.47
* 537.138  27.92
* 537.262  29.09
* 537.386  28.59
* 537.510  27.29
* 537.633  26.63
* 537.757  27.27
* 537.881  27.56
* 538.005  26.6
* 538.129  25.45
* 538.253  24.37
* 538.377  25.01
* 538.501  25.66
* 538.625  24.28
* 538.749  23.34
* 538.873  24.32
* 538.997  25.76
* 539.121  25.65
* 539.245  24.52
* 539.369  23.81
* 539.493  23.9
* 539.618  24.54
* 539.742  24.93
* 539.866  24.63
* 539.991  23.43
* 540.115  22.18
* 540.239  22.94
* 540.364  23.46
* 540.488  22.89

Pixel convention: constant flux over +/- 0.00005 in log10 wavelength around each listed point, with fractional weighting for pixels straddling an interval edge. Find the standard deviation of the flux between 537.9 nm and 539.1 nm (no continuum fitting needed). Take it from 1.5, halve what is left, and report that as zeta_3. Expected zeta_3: 0.3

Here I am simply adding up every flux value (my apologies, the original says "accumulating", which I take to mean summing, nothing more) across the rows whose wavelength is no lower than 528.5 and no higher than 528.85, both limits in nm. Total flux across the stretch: 89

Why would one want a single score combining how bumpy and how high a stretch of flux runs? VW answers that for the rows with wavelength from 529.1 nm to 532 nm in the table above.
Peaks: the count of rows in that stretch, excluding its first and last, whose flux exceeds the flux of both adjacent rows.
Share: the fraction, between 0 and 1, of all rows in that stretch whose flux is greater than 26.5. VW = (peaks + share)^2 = 12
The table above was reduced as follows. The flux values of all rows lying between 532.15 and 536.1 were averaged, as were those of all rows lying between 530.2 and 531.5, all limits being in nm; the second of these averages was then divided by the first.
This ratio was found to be 1.06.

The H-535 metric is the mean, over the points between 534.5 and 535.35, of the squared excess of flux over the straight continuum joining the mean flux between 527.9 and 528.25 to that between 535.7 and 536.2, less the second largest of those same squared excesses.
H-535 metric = -4.6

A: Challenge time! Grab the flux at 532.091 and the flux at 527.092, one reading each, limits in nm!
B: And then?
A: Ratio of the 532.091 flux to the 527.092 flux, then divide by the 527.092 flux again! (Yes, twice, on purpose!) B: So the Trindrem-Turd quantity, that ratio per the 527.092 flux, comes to 0.048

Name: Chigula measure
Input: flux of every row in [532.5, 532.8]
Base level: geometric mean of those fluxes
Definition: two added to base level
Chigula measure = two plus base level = 26.3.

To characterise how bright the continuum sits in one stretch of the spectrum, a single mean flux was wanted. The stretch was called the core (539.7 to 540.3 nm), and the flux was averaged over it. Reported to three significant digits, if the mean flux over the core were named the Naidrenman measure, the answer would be 23.6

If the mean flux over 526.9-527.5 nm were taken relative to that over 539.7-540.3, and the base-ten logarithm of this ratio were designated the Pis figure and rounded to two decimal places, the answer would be -0.02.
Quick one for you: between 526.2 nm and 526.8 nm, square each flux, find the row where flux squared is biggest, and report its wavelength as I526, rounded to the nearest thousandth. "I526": 526.243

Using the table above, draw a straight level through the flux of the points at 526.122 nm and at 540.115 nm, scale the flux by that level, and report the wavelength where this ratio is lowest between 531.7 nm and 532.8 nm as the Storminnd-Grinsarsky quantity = 532.459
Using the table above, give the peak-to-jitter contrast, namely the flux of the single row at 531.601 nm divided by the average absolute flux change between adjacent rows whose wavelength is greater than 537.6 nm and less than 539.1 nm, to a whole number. 30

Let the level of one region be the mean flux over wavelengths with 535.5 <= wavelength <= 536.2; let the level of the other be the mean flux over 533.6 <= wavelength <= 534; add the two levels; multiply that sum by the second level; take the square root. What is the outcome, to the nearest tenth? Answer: 38.0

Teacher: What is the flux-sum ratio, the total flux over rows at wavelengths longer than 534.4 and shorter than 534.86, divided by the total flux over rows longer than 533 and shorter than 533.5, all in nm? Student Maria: 0.98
